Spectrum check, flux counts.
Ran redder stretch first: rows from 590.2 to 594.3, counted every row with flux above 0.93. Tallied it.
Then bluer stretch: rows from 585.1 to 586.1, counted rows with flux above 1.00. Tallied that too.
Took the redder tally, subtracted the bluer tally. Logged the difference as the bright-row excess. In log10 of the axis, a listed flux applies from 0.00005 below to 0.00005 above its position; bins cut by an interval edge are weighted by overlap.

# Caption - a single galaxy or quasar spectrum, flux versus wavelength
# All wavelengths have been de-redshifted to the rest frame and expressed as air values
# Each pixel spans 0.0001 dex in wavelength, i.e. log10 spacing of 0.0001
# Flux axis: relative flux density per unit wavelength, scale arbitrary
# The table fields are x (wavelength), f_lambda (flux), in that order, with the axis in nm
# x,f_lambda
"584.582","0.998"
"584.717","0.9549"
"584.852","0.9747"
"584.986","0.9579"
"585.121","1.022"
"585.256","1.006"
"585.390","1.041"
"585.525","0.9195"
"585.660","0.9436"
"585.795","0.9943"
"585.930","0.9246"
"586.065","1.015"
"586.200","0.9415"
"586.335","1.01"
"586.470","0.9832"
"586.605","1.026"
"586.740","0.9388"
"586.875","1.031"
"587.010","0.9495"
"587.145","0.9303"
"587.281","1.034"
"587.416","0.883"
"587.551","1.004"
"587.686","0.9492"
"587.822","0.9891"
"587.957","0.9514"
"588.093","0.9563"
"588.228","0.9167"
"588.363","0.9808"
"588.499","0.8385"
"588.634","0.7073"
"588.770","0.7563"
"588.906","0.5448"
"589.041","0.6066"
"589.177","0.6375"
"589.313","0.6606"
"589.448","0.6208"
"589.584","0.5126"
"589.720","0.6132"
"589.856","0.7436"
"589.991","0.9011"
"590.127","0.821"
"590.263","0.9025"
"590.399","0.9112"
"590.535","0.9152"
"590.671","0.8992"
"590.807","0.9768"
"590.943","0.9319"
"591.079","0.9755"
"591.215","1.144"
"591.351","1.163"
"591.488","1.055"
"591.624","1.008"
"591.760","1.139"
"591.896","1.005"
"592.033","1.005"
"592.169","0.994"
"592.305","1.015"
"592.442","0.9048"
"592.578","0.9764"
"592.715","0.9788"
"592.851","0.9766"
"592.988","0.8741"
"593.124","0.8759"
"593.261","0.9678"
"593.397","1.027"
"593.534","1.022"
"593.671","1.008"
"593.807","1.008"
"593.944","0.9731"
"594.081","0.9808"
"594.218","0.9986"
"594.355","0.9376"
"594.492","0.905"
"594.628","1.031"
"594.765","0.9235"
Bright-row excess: 19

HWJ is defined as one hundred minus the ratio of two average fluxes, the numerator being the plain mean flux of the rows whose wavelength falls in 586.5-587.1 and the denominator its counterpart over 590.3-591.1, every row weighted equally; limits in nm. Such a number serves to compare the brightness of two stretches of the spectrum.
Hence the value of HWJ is 98.9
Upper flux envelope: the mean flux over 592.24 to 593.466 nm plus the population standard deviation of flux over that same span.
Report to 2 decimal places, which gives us 1.01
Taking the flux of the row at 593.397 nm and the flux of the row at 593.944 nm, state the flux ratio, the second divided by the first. 0.95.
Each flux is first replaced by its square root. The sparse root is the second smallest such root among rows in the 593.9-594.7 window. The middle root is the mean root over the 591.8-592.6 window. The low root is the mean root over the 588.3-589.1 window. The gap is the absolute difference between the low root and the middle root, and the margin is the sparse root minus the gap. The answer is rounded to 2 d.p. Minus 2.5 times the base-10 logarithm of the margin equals 0.20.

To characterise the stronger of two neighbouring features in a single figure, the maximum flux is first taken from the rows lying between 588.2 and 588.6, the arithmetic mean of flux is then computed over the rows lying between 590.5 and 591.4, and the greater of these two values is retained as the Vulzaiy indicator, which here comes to 1.001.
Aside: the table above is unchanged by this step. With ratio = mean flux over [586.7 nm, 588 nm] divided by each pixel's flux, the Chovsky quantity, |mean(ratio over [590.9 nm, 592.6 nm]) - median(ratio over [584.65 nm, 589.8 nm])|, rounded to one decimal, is 0.1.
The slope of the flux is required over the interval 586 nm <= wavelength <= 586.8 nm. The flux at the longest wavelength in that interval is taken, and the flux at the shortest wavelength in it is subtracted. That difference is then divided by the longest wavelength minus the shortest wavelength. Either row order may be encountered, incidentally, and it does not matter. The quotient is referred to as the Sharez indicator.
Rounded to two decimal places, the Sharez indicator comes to -0.11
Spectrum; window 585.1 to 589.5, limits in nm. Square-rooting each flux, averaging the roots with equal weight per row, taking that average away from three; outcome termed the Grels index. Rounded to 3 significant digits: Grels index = 2.05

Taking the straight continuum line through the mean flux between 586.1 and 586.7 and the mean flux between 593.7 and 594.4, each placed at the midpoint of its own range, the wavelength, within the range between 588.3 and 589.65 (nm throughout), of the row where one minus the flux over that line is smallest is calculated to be 588.363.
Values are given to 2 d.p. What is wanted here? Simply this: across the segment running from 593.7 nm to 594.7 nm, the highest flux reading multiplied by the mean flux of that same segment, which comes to 1.01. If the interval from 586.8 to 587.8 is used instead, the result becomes 1.00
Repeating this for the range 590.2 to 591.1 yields 0.91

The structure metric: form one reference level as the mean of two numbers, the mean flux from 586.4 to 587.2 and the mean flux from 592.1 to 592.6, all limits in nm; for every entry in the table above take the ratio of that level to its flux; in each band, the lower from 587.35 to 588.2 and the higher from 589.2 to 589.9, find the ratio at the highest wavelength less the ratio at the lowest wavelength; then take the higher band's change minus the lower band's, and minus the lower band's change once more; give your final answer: 0.0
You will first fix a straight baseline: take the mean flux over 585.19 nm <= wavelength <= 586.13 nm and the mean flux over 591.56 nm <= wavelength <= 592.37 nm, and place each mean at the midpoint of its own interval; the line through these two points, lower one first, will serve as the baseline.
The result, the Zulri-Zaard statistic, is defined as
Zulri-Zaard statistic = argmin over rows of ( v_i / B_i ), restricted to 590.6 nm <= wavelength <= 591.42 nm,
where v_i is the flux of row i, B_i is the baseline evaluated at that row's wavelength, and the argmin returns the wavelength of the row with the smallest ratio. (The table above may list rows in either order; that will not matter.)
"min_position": 590.671 nm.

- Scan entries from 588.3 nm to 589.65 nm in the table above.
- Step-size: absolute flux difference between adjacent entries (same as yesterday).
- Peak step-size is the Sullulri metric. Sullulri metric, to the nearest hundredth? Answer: 0.21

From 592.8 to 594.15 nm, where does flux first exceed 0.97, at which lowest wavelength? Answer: 592.851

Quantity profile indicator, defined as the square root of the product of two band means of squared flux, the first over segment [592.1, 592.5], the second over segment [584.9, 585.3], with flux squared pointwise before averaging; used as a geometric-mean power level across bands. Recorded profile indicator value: 0.97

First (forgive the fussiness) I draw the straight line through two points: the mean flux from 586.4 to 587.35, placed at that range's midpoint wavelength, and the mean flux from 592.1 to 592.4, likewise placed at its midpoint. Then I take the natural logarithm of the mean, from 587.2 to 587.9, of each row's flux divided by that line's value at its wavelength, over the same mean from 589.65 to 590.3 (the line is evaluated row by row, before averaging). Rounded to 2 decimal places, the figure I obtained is 0.21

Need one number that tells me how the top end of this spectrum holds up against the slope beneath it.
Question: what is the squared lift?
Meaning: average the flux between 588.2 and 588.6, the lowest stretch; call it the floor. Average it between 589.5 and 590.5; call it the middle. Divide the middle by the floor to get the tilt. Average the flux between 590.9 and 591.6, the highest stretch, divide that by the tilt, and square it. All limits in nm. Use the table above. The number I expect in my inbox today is 1.5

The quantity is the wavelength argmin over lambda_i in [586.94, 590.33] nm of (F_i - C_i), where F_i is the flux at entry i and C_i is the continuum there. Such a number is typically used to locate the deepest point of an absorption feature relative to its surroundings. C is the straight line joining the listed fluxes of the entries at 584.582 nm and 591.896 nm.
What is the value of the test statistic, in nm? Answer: 589.584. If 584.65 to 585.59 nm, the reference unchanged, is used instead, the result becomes 585.525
